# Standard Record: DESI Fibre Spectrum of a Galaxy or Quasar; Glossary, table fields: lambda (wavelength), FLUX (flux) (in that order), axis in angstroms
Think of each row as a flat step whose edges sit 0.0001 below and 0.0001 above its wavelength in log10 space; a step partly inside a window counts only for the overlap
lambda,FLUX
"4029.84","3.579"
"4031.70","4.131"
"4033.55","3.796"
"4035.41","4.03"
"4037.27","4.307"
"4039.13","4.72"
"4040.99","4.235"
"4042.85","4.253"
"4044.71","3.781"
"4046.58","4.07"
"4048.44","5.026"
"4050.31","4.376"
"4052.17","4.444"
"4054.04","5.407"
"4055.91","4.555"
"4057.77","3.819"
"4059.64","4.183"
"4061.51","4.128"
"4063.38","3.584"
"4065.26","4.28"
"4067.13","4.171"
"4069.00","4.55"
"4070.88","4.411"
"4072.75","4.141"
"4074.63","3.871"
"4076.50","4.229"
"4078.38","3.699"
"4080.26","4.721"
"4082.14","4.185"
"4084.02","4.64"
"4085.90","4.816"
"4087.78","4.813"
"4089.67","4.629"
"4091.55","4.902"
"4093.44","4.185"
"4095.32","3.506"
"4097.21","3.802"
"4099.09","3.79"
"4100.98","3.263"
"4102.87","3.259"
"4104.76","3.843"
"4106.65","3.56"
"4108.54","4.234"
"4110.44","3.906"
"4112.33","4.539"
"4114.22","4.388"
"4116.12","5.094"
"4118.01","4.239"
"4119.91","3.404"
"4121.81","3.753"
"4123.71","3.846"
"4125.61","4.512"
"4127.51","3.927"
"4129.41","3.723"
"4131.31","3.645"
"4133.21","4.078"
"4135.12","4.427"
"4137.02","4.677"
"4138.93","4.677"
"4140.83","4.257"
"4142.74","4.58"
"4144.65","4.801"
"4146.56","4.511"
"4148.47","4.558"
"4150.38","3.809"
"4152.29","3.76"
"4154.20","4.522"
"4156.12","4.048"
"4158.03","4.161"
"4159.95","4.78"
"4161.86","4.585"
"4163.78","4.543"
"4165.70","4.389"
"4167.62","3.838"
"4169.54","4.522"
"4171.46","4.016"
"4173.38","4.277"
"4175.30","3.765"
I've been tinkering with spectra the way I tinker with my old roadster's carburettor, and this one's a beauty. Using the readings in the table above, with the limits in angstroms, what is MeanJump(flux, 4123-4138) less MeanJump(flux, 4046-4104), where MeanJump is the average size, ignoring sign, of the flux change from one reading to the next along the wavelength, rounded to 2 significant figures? -0.061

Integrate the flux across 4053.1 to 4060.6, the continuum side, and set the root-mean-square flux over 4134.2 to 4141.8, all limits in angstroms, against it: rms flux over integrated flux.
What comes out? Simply 0.134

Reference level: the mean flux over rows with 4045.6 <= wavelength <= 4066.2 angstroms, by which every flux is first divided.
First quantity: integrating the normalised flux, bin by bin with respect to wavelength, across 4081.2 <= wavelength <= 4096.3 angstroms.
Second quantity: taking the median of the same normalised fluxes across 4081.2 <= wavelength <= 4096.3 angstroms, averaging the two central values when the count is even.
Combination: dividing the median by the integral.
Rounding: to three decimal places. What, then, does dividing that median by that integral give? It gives 0.069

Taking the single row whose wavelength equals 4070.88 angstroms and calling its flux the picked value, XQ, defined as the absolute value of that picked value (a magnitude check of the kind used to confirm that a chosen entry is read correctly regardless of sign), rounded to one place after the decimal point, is 4.4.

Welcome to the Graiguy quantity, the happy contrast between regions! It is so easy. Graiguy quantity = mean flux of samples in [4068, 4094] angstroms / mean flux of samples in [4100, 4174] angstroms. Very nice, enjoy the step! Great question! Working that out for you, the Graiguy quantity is 1.06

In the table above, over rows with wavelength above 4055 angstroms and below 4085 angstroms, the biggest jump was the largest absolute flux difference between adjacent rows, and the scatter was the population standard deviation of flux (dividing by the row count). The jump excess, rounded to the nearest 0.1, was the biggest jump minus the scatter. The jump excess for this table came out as 0.7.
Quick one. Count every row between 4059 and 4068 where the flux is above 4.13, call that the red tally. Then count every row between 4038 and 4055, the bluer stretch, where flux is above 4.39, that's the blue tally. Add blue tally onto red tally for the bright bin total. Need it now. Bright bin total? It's 7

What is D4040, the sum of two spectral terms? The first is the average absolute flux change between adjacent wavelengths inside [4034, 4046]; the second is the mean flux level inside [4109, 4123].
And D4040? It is 4.52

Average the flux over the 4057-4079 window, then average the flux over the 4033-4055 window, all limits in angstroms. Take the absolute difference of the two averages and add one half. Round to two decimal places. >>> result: 0.78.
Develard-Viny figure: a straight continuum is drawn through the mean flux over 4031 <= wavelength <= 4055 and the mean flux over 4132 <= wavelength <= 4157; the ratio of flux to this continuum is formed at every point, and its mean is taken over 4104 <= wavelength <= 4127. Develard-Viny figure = 0.94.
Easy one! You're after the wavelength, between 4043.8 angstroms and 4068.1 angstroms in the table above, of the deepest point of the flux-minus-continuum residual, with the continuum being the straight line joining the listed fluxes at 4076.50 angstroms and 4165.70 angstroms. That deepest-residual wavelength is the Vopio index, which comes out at 4063.38 angstroms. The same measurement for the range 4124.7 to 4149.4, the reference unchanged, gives 4131.31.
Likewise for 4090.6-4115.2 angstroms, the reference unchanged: 4102.87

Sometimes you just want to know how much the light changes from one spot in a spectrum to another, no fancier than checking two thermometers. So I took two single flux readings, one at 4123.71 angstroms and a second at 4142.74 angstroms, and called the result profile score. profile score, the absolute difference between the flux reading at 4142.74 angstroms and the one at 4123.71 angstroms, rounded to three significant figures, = 0.734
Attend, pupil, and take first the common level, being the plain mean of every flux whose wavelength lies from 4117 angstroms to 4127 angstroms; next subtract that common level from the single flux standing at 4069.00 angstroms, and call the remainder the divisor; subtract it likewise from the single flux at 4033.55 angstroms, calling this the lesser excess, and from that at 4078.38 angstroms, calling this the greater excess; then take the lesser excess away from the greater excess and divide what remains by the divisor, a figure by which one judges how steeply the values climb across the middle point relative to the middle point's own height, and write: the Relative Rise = -0.16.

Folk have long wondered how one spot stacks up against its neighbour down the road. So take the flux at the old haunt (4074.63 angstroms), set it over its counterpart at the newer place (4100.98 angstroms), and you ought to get 1.19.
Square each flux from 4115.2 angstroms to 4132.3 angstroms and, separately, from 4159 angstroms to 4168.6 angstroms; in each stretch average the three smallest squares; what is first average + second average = 31.1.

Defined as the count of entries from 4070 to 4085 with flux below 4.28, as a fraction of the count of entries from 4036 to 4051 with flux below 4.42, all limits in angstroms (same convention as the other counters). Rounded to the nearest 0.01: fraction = 0.83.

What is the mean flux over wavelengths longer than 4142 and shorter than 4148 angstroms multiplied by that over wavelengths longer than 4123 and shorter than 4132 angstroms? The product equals 18.2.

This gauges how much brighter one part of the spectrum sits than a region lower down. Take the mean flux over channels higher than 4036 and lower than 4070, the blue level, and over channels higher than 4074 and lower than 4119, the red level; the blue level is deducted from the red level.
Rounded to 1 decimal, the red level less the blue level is -0.2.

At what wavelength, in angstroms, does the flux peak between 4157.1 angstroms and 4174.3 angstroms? 4159.95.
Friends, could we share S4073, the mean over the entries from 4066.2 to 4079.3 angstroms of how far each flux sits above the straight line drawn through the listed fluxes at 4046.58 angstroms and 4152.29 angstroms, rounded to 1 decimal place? 0.2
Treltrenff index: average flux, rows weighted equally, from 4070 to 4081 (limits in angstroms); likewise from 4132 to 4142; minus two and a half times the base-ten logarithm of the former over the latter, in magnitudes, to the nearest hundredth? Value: 0.06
